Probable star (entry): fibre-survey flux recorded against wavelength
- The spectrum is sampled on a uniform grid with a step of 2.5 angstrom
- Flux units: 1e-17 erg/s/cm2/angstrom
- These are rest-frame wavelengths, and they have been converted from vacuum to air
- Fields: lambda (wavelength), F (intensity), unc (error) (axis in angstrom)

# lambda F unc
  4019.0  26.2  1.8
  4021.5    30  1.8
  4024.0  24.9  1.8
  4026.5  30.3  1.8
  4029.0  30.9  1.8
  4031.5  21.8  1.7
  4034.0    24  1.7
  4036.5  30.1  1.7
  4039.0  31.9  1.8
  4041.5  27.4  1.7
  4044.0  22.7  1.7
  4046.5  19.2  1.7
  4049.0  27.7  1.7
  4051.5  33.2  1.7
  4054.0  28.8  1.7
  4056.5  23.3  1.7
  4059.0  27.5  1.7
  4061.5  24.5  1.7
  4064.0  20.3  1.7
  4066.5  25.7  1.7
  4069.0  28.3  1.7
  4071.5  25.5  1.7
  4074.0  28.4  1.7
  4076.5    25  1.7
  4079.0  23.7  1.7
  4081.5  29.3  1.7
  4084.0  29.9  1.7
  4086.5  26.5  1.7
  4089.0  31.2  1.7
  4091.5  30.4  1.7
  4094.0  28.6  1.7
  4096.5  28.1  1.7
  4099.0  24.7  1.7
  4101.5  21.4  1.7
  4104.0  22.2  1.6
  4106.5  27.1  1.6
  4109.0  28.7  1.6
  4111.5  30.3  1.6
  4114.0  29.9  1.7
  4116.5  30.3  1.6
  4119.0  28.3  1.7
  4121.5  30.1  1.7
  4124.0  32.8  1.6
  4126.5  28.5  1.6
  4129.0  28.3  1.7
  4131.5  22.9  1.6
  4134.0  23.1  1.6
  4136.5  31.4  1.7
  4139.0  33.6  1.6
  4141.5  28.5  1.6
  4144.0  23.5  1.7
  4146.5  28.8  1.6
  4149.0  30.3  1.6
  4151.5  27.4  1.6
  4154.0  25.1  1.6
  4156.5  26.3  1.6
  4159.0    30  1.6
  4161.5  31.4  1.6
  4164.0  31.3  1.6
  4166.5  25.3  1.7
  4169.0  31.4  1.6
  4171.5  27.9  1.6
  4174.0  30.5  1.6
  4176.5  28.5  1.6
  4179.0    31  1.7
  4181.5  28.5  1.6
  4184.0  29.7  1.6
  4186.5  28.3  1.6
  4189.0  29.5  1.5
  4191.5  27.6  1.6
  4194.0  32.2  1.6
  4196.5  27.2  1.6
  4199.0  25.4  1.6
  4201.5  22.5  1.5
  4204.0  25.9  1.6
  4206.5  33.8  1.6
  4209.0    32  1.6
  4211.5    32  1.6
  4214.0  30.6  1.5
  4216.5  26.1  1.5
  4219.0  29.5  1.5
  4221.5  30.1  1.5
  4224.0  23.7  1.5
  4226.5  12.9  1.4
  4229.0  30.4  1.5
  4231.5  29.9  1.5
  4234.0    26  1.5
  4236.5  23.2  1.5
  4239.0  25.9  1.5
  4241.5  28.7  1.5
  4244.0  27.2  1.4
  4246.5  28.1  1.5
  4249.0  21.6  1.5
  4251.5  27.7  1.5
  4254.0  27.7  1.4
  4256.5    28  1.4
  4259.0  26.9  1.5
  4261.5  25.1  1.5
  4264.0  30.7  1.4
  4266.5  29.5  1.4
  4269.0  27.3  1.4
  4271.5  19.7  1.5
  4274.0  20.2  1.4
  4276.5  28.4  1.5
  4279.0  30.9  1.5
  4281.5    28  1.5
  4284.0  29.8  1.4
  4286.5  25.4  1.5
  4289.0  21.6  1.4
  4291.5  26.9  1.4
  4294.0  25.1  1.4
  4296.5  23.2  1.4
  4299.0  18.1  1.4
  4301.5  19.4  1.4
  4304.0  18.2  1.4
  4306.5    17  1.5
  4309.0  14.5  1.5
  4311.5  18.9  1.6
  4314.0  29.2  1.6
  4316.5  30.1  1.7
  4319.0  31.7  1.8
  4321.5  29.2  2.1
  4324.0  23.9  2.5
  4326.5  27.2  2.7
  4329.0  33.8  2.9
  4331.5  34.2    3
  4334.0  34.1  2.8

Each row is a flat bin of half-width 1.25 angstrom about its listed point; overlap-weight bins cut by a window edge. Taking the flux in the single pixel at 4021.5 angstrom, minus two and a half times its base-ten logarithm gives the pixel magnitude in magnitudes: -3.7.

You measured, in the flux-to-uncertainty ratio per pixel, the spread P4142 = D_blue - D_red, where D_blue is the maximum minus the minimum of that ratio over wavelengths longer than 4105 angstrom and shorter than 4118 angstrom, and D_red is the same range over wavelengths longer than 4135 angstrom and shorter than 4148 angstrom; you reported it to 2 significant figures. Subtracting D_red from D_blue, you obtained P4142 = -5.2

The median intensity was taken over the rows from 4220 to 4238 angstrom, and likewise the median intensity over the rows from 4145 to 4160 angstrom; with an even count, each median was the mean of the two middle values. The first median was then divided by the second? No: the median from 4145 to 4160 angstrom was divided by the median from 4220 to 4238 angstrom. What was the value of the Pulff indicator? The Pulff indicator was 1.08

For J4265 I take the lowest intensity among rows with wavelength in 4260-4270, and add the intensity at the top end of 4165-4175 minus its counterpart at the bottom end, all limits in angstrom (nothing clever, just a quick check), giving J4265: 30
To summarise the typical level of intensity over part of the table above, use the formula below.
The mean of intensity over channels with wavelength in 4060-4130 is 27.4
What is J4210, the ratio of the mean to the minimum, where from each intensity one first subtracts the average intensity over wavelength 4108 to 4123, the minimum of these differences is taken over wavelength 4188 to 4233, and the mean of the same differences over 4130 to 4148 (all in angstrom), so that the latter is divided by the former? 0.13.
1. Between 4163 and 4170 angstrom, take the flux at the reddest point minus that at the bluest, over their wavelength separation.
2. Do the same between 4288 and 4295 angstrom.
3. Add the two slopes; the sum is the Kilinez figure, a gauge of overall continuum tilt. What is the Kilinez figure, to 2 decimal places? 0.72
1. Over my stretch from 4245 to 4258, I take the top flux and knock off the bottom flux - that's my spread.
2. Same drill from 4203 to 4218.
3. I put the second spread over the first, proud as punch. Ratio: 1.2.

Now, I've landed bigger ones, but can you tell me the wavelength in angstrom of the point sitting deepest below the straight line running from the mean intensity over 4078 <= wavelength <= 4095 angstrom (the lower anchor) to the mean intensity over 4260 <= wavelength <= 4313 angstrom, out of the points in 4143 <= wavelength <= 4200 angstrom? 4144.0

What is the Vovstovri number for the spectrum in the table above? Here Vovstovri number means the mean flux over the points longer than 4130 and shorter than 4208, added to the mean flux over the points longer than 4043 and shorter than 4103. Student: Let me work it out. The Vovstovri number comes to 54.8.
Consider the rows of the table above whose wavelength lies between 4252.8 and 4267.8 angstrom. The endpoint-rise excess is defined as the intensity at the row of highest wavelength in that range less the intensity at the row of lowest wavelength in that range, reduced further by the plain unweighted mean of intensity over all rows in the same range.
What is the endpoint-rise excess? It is -26.2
